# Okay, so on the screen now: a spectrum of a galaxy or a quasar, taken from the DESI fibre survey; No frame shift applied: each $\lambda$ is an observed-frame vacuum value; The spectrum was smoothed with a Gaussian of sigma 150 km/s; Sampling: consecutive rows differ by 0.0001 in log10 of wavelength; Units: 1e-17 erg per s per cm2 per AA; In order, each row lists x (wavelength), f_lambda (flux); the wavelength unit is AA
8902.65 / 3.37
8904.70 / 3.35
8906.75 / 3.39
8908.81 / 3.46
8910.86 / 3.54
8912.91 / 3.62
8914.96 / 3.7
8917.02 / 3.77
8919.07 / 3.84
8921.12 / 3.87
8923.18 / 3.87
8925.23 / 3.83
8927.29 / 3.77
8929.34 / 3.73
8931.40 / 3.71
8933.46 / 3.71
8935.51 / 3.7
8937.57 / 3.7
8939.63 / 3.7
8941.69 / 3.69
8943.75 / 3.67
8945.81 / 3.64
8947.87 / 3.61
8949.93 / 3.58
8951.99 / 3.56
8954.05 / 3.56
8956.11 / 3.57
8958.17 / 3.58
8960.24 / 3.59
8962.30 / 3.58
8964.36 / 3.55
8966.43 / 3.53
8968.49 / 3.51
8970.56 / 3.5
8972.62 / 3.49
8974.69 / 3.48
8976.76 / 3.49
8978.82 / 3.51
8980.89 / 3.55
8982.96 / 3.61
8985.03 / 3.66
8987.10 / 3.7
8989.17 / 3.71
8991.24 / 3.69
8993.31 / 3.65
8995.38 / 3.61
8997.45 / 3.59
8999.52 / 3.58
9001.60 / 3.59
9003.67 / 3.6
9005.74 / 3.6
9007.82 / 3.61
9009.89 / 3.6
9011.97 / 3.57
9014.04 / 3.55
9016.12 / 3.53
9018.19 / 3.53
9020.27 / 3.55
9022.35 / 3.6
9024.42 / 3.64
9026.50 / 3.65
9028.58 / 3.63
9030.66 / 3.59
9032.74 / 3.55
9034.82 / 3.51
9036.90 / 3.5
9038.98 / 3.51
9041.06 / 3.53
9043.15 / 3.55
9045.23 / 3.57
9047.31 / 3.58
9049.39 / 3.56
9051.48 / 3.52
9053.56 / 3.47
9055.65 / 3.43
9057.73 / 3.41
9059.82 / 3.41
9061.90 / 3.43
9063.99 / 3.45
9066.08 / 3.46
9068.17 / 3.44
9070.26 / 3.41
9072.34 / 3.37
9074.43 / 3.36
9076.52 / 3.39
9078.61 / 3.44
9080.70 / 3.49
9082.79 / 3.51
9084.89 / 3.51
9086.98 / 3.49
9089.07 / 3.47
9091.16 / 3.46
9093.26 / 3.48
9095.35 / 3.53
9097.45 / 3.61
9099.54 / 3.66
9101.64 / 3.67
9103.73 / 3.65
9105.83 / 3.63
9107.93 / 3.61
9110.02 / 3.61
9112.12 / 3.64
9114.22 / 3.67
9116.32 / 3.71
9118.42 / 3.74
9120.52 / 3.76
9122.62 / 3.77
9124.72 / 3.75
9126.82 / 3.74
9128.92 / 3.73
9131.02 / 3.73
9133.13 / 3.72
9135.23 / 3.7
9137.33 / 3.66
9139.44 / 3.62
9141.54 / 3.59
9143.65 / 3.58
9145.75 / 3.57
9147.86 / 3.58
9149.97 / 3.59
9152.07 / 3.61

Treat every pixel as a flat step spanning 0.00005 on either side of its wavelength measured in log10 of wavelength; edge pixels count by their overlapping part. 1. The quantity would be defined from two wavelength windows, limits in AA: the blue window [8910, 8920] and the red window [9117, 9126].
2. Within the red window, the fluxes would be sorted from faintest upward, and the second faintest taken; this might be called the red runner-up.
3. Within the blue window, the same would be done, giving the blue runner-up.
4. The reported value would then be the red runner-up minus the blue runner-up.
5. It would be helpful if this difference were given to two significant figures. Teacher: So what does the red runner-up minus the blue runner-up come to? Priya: 0.13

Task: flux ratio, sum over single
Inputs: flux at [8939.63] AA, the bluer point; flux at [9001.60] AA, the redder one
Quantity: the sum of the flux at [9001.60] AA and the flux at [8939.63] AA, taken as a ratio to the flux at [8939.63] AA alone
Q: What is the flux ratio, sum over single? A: 1.97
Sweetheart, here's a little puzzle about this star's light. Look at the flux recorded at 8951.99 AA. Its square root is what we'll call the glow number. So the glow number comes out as 1.89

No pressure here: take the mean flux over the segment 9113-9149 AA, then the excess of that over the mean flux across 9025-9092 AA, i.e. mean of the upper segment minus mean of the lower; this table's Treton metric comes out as 0.19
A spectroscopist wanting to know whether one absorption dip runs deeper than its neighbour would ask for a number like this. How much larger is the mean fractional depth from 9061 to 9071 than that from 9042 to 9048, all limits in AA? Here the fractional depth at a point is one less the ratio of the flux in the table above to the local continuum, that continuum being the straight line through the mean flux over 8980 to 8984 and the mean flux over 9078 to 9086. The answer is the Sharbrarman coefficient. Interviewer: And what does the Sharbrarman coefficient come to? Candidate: 0.031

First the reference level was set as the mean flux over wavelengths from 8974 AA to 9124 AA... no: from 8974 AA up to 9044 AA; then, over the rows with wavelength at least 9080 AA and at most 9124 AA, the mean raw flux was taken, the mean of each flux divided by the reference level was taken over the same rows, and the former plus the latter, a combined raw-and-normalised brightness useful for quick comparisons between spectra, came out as 4.61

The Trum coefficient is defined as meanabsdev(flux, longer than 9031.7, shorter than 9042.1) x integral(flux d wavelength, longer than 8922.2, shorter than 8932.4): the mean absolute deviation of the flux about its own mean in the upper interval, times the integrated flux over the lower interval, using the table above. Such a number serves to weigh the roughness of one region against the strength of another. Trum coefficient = 0.62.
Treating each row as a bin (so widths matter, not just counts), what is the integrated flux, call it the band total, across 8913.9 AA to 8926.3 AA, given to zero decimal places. 47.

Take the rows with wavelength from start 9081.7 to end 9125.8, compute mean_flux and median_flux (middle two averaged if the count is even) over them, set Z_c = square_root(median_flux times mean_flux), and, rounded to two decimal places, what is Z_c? 3.62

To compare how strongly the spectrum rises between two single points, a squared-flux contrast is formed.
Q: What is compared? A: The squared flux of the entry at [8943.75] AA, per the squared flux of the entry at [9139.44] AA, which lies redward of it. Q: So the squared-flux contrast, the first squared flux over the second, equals 1.03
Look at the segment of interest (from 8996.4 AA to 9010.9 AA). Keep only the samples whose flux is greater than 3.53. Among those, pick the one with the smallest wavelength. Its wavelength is 8997.45 AA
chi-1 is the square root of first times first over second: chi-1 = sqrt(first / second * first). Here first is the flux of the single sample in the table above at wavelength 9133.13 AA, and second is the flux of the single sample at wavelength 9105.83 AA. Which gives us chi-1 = 1.95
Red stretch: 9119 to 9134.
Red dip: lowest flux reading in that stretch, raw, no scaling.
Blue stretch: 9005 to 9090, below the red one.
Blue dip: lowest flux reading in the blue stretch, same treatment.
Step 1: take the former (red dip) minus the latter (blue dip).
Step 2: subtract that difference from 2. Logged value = 1.64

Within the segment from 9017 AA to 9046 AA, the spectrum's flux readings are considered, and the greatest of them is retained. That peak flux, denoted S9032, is 3.65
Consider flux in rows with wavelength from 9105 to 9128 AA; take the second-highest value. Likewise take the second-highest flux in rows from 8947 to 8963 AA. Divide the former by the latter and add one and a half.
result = 2.55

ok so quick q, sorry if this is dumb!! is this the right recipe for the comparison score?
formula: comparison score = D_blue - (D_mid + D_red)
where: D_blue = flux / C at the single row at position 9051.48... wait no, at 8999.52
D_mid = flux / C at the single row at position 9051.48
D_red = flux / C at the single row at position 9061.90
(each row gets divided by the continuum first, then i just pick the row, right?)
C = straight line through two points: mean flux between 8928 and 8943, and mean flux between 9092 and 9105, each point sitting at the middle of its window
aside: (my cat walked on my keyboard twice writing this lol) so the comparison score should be -0.94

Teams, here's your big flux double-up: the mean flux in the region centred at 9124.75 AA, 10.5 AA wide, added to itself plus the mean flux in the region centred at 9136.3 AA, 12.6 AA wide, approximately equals 11.17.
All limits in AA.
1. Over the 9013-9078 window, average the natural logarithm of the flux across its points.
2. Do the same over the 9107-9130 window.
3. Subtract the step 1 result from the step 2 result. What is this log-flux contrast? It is 0.055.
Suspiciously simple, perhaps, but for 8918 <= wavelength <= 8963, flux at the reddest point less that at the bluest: -0.3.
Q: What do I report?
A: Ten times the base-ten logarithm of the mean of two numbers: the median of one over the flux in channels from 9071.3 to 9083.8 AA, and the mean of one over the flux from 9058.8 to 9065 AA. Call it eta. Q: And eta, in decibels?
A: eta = -5.34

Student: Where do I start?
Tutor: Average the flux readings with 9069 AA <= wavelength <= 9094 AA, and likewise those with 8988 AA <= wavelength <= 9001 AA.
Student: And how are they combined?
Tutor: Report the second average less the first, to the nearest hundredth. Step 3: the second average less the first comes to 0.19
